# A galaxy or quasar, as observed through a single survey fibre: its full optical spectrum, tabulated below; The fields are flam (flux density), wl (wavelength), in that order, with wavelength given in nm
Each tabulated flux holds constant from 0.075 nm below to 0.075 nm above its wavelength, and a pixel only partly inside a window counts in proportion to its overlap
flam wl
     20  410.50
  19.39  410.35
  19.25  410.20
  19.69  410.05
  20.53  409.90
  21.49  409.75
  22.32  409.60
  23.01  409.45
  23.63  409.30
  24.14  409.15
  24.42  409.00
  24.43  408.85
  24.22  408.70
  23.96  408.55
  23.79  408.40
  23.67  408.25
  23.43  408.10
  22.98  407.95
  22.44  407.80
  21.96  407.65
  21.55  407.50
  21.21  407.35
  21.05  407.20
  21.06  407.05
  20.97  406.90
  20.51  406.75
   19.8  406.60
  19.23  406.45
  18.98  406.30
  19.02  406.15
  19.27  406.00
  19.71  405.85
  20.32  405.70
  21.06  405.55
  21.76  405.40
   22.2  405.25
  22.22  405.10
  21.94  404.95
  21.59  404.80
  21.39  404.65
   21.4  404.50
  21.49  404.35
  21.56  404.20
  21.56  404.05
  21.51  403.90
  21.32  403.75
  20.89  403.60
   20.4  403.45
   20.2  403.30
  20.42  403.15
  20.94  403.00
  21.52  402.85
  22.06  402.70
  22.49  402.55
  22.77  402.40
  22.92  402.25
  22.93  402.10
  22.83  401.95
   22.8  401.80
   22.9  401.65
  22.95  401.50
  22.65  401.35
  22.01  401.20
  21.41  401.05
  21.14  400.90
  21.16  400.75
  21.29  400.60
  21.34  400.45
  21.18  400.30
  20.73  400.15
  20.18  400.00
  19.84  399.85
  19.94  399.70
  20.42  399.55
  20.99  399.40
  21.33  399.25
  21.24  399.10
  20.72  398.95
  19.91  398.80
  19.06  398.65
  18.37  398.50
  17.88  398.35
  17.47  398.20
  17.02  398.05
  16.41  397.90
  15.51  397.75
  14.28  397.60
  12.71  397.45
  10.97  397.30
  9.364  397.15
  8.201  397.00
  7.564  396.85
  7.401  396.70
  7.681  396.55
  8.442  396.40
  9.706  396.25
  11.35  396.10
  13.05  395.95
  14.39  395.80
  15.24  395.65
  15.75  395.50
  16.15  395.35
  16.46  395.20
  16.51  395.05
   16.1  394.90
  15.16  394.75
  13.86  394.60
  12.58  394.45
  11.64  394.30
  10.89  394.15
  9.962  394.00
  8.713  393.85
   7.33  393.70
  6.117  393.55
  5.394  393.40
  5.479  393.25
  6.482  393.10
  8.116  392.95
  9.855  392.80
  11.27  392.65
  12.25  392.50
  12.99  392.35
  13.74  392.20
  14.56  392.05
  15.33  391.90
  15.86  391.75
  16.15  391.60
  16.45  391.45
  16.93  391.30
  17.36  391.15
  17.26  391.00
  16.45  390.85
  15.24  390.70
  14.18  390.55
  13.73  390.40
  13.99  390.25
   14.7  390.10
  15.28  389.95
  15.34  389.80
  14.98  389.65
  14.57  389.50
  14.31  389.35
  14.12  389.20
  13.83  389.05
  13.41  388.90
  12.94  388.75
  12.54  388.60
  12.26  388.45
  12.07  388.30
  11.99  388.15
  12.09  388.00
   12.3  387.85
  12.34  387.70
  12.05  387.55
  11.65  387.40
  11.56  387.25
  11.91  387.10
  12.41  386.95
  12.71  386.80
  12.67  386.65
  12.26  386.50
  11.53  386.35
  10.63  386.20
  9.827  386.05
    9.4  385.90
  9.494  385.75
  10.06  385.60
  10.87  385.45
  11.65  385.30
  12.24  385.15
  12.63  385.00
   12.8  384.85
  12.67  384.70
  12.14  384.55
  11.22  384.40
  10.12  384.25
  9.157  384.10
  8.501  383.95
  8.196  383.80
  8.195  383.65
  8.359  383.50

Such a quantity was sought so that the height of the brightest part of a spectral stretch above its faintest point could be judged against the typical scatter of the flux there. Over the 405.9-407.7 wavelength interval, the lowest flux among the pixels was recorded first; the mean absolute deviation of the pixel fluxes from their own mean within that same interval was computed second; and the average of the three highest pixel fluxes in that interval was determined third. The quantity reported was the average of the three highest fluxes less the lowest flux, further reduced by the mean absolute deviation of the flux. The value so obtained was 1.7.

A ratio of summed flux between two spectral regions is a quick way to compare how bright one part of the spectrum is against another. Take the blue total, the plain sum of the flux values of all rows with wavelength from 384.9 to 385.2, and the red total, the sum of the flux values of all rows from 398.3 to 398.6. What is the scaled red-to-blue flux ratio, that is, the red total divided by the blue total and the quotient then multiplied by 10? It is 14.6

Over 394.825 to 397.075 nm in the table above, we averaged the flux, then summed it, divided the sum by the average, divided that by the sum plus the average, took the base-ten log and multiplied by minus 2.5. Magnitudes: 2.79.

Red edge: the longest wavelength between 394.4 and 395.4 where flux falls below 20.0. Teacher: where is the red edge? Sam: 395.35 nm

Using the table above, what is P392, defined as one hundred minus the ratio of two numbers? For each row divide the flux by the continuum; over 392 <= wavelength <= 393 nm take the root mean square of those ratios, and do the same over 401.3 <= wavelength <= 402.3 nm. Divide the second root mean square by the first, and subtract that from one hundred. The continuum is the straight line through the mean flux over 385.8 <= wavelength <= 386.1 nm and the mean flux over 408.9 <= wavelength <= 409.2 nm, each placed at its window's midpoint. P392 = 98.7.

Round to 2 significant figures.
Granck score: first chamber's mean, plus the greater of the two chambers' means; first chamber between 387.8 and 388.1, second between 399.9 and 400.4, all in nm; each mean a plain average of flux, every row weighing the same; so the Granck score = 33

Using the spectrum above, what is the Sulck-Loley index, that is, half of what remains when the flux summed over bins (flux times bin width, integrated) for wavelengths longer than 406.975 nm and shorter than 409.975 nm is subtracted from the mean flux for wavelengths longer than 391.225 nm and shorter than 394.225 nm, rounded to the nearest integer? -29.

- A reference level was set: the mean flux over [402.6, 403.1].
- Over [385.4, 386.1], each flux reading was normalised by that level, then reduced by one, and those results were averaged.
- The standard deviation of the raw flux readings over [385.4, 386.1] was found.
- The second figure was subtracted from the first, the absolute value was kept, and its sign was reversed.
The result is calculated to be -1.1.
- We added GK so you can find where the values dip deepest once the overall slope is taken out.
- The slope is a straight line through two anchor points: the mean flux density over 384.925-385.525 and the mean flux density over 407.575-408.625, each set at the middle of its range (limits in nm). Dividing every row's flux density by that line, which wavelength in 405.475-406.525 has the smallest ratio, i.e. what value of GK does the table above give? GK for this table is 406.30 nm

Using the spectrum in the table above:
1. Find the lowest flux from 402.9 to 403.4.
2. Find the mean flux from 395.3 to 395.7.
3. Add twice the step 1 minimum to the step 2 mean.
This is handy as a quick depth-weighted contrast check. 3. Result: 56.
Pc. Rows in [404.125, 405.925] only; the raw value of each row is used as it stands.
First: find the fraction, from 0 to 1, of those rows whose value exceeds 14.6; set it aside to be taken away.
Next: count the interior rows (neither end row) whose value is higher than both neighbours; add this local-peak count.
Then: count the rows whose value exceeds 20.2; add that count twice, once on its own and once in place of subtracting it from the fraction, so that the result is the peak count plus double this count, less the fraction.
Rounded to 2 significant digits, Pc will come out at 22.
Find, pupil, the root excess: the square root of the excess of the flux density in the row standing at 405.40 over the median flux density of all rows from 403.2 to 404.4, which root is 0.60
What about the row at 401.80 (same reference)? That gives 1.18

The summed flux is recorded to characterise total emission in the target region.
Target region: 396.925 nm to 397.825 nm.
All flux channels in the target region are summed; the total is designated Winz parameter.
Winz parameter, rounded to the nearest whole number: 71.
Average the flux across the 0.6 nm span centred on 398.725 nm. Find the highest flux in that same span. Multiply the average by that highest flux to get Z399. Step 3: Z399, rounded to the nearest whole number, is 404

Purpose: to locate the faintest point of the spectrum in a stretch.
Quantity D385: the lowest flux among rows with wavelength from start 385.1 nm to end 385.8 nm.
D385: 9.494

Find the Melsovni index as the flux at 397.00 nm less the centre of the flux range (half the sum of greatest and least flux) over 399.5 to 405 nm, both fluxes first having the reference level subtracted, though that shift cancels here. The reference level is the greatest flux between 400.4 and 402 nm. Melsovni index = -13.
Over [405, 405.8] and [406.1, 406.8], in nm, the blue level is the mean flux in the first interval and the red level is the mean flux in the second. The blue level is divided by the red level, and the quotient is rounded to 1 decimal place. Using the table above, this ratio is 1.1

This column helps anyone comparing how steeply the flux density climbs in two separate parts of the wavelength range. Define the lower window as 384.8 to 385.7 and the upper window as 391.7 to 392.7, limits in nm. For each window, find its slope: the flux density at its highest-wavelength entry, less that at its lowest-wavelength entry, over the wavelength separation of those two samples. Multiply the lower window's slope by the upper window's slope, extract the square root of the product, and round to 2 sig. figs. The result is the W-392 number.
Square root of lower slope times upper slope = 4.3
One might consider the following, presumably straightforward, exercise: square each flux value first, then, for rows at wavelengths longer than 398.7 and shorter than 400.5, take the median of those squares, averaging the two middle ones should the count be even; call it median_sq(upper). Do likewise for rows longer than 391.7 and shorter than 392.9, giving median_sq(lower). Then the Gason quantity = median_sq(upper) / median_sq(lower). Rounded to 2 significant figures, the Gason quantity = 2.4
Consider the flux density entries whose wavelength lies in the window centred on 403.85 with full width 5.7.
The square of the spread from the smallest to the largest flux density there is 16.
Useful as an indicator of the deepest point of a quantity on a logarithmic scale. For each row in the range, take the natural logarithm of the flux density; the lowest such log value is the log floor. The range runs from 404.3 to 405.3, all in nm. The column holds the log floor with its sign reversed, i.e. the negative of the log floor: -3.1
